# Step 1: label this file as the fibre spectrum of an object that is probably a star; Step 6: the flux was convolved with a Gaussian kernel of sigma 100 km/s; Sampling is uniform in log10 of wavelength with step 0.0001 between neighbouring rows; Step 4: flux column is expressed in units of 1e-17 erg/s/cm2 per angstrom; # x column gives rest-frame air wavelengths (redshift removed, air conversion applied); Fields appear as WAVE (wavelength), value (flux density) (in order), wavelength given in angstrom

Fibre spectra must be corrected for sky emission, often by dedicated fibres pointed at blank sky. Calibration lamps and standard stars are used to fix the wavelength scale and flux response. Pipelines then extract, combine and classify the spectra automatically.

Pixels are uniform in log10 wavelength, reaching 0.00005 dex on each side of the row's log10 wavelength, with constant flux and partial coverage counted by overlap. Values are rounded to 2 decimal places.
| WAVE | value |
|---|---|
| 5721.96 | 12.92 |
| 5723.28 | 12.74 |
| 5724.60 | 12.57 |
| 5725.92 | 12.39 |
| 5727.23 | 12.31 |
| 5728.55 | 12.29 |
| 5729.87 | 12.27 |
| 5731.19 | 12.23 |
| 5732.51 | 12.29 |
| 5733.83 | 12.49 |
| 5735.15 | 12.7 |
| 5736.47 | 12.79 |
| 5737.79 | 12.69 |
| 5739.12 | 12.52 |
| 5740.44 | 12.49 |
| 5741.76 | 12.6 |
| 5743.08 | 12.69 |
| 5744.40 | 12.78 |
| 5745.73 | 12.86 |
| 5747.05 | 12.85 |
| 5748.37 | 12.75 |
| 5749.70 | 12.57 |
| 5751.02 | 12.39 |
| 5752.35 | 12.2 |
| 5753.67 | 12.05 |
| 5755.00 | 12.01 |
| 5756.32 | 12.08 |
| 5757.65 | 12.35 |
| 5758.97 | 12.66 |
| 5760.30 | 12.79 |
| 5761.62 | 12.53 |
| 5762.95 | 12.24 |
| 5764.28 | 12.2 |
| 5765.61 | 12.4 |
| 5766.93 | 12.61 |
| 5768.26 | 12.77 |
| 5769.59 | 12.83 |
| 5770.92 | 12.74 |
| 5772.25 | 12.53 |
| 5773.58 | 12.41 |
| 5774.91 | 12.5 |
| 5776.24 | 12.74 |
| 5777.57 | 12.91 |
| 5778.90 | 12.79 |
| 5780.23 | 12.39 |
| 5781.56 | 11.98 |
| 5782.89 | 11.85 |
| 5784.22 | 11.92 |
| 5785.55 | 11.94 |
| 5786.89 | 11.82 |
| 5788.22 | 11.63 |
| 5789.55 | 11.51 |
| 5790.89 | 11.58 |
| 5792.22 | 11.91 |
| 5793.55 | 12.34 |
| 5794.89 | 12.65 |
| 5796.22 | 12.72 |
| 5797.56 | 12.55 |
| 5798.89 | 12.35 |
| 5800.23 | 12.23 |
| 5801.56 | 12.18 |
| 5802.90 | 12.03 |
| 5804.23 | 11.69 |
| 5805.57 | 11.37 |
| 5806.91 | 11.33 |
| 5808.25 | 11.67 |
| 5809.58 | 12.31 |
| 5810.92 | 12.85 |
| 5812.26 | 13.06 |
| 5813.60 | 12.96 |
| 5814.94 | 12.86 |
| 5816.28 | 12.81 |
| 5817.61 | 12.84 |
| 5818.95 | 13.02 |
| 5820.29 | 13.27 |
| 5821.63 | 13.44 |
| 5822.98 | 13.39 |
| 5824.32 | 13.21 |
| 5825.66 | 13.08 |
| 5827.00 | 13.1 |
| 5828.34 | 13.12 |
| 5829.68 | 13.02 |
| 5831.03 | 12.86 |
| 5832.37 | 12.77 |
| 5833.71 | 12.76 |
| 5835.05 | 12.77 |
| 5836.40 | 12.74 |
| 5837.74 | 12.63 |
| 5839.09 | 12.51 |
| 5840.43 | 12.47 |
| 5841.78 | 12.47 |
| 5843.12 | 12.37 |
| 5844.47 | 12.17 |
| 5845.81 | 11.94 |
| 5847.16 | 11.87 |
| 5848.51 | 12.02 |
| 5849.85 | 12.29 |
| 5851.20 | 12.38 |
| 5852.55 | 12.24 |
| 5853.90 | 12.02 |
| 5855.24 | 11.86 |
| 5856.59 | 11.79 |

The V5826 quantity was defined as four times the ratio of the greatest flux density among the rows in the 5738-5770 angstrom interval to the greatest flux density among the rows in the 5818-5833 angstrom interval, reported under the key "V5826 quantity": 3.83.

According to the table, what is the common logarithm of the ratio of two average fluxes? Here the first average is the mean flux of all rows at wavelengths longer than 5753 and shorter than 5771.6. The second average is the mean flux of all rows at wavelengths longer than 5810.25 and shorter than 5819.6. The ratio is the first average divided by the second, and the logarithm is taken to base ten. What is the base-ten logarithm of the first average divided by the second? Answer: -0.016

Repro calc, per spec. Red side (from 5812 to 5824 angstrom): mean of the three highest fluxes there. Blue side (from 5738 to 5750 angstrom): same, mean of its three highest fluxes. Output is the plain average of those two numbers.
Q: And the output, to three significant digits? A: 13.1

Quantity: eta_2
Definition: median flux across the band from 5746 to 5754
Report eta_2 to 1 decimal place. 12.5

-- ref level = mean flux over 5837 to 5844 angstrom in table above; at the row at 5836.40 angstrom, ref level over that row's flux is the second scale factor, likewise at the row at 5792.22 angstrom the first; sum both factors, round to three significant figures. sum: 2.03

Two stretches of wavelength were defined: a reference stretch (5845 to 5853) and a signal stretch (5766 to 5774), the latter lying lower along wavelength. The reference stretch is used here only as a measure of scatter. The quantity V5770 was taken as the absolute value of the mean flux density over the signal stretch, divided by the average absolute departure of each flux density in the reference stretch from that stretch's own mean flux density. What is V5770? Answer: 70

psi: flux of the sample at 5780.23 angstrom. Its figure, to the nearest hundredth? 12.39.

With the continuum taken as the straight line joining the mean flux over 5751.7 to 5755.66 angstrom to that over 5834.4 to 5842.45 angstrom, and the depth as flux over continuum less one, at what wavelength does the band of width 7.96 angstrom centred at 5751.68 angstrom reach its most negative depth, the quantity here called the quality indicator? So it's 5755.00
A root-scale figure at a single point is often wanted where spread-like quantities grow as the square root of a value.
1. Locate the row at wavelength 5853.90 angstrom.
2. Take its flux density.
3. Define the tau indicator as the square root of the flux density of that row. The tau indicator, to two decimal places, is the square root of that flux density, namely 3.47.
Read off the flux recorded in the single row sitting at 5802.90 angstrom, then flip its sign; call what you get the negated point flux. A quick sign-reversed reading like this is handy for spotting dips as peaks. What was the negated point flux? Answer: -12.03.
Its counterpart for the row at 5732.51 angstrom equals -12.29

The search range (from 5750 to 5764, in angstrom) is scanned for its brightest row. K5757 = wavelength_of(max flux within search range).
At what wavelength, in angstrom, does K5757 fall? 5760.30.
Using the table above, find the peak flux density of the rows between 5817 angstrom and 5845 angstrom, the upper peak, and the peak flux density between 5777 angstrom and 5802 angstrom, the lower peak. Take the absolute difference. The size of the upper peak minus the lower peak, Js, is 0.53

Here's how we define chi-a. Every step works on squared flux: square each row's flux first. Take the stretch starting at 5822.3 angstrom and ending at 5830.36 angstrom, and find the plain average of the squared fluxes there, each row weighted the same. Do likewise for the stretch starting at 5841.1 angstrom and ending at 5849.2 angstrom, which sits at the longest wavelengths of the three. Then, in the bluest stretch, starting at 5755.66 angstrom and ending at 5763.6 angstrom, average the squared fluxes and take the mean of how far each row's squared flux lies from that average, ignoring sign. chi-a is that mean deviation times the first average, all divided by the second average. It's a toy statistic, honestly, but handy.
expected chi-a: 6.4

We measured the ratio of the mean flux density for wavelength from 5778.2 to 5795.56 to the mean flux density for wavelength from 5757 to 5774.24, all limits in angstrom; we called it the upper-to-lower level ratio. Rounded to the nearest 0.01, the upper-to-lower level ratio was 0.96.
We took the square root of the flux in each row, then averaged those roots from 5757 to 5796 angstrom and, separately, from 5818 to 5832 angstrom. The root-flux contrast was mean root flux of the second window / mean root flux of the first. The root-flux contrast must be 1.03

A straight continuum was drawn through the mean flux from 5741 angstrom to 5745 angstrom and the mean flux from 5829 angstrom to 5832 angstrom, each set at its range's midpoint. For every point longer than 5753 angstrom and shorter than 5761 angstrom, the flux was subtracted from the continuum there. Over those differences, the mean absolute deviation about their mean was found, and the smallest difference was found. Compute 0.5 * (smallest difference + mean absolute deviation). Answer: 0.11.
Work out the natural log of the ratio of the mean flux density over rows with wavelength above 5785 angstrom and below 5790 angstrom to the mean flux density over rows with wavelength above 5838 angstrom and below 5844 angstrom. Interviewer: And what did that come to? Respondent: -0.060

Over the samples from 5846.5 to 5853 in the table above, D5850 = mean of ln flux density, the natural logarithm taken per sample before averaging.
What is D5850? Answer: 2.50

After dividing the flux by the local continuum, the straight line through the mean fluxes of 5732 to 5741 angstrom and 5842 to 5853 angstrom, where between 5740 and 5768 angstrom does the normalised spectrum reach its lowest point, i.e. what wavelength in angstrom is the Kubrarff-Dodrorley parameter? 5755.00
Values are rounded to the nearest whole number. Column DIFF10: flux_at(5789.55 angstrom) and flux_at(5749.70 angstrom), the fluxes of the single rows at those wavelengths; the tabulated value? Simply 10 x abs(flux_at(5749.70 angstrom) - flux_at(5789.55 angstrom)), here 11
